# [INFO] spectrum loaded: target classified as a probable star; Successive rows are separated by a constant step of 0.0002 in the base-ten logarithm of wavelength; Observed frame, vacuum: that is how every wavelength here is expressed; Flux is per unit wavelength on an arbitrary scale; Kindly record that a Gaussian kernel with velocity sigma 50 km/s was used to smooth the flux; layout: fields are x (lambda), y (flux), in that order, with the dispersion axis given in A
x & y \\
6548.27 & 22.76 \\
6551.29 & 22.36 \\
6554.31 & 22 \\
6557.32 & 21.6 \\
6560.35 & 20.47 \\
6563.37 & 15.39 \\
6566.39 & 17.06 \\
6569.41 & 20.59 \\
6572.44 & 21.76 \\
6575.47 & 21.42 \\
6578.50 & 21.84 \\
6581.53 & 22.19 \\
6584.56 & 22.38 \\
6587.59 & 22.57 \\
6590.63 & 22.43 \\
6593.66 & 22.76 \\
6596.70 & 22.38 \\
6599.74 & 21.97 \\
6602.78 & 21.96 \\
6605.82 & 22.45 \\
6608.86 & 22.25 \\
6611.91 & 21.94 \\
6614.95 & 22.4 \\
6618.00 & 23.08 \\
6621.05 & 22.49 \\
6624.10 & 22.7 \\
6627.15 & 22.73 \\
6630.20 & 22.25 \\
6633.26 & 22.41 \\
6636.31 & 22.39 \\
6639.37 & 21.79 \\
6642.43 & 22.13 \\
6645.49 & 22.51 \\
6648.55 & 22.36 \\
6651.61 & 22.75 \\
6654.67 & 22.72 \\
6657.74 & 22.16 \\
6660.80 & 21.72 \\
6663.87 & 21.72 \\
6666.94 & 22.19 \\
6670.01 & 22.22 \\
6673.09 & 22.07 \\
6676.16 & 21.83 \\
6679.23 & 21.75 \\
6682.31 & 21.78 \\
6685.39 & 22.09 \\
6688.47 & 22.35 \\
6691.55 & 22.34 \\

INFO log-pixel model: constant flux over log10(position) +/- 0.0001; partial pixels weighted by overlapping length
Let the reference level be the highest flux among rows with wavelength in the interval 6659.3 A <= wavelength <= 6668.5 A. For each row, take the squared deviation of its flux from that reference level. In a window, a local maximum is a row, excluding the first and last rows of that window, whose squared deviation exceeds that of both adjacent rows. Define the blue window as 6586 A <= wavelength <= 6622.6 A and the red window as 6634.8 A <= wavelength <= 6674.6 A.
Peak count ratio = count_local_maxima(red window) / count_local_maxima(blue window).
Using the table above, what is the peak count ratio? 0.75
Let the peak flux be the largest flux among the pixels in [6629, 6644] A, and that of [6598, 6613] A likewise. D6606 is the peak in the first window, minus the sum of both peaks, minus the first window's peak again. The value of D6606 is -44.9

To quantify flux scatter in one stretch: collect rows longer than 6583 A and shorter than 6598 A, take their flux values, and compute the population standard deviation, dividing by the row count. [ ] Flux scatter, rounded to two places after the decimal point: 0.15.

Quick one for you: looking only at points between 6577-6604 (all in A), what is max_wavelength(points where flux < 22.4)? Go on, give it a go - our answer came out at 6602.78 A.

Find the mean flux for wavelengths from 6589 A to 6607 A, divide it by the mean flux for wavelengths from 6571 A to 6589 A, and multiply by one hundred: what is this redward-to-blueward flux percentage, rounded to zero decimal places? 101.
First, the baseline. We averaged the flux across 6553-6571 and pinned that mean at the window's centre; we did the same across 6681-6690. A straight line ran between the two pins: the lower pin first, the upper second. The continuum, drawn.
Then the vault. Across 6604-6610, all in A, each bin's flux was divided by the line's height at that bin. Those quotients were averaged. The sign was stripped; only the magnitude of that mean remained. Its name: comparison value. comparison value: 1.09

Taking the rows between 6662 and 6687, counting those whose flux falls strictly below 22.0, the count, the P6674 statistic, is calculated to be 4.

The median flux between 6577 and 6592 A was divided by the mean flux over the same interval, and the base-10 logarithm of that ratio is 0.002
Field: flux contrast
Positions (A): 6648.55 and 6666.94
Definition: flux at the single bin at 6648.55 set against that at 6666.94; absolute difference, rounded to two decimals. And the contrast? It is 0.17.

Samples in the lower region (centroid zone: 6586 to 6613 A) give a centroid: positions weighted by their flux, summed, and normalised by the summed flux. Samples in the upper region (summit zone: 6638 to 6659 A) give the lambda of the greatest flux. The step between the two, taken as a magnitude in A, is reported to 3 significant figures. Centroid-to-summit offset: 51.9 A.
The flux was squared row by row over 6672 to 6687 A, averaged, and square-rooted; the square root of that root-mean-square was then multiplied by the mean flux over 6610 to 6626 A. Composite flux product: 105.4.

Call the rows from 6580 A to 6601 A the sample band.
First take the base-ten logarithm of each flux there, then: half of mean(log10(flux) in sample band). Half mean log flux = 0.675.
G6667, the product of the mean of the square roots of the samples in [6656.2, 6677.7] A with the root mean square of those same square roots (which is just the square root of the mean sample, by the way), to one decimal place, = 22.0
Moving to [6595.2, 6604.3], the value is 22.1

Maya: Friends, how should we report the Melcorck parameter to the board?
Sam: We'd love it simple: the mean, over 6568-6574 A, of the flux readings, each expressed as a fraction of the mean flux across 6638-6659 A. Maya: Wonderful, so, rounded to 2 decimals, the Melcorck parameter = 0.95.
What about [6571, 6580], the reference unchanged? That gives 0.97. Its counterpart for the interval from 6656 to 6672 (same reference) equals 0.98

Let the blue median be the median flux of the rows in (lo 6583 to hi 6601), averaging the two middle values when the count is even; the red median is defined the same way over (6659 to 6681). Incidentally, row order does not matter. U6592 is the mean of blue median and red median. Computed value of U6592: 22.1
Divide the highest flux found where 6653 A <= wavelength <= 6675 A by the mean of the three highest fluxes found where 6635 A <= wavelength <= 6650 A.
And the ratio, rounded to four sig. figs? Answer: 1.013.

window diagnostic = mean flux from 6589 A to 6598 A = 22.52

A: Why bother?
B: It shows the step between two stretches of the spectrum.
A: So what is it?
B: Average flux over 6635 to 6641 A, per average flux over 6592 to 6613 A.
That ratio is 0.99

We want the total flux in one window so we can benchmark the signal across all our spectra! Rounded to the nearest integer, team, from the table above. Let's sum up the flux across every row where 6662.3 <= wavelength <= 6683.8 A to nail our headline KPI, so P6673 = 154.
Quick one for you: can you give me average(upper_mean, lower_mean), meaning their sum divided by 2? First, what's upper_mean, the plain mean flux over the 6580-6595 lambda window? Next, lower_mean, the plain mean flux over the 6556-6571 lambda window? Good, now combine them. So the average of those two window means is 20.7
